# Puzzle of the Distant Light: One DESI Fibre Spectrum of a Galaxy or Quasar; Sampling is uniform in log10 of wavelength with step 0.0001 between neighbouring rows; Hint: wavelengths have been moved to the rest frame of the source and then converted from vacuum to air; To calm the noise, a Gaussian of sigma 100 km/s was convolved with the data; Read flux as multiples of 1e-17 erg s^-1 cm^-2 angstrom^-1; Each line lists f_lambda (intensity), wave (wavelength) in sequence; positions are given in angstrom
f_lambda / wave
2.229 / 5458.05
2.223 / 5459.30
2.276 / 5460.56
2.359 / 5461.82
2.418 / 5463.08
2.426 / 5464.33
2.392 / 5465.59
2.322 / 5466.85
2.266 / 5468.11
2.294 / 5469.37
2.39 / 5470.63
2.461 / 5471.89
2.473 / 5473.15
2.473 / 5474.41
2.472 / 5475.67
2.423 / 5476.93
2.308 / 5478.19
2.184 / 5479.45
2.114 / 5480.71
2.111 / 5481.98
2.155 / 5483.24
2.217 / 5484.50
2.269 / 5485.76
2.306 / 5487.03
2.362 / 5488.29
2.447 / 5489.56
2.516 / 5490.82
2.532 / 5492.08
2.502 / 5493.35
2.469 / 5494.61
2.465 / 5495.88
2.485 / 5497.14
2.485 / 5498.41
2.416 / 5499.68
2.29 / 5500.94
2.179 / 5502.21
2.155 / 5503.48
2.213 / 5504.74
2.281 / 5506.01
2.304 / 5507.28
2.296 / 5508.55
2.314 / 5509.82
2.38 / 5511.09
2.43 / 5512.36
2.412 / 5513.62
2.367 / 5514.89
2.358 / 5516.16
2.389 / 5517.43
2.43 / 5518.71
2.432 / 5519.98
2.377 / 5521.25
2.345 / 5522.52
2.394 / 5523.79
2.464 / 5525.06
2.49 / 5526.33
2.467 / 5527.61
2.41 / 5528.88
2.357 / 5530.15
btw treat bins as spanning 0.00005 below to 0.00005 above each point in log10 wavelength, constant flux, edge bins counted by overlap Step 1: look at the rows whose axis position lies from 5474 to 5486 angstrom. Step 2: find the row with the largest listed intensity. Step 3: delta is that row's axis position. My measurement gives 5474.41 angstrom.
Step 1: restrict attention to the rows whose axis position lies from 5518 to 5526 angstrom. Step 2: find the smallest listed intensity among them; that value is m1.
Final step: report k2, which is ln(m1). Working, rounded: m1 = 2.345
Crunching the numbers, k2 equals 0.85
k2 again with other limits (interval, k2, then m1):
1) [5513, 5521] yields 0.86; 2.358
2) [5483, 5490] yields 0.77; 2.155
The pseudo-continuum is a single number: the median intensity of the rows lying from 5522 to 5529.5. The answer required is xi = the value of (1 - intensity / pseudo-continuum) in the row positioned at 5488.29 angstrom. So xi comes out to 0.031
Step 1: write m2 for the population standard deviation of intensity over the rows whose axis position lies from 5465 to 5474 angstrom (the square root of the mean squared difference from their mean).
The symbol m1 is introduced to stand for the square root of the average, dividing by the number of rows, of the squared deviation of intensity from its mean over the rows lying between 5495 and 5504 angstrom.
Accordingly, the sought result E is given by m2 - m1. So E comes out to -0.06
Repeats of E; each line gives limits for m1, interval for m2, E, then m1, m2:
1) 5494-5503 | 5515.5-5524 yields -0.08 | 0.110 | 0.031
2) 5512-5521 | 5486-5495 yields 0.05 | 0.029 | 0.078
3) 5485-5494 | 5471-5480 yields 0.00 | 0.099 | 0.104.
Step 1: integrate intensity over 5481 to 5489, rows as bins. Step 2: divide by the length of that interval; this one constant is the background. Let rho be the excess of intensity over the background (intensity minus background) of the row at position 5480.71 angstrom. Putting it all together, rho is -0.117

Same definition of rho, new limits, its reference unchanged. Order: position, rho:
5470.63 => 0.159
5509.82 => 0.083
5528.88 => 0.179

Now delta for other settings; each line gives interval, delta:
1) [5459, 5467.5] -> 5464.33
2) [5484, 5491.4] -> 5490.82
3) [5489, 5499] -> 5492.08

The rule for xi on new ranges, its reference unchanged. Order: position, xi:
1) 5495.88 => -0.011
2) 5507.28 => 0.055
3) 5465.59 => 0.018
